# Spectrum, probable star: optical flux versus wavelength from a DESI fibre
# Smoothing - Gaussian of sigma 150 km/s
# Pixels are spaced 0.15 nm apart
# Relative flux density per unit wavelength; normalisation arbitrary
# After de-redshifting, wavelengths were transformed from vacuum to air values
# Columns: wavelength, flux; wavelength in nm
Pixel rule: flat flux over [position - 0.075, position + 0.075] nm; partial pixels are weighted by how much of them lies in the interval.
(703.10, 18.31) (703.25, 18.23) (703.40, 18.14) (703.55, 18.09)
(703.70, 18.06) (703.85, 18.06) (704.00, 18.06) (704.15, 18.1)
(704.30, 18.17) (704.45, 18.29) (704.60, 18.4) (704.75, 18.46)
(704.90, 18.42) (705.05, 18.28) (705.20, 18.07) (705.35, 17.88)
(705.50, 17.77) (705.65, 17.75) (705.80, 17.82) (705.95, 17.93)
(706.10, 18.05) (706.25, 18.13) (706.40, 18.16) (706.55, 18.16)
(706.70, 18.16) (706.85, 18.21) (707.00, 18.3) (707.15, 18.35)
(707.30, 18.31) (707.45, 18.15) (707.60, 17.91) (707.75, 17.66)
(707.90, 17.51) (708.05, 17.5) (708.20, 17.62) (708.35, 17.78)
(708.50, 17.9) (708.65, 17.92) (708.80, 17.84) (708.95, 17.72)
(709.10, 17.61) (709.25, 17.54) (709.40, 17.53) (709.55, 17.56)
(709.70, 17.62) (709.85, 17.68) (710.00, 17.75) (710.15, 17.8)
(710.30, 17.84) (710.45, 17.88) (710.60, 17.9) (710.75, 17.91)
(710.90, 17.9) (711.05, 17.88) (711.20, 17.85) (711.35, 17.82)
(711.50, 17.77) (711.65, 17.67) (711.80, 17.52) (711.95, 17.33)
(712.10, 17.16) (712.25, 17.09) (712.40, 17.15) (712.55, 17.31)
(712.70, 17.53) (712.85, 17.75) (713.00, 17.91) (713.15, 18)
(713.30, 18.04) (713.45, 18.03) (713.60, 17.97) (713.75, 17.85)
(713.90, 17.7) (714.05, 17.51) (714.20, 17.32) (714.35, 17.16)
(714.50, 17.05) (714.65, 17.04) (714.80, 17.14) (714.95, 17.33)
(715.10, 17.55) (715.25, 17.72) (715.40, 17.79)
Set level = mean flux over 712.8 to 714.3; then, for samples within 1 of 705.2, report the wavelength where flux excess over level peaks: 704.75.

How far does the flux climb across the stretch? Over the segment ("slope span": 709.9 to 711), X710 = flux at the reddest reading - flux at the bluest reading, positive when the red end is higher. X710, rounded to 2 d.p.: 0.15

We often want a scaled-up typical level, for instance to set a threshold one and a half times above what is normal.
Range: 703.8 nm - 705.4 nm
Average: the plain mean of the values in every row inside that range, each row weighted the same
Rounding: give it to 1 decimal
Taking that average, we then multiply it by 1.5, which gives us 27.3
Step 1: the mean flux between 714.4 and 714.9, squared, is 292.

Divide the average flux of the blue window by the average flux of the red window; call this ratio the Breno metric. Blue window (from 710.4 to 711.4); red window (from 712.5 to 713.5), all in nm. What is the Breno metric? 1.00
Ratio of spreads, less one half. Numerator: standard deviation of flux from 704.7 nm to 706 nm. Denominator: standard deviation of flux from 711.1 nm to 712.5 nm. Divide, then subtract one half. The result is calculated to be 0.4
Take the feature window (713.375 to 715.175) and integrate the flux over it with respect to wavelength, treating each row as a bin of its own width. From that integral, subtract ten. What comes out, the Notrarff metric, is 21.4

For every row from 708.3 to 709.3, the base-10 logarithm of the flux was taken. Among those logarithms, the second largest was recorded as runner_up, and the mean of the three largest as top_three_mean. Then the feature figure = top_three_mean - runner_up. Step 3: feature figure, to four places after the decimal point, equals -0.0003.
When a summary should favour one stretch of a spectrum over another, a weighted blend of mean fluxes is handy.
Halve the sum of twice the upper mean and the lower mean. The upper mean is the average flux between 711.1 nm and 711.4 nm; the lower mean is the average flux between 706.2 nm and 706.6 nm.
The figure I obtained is 26.9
